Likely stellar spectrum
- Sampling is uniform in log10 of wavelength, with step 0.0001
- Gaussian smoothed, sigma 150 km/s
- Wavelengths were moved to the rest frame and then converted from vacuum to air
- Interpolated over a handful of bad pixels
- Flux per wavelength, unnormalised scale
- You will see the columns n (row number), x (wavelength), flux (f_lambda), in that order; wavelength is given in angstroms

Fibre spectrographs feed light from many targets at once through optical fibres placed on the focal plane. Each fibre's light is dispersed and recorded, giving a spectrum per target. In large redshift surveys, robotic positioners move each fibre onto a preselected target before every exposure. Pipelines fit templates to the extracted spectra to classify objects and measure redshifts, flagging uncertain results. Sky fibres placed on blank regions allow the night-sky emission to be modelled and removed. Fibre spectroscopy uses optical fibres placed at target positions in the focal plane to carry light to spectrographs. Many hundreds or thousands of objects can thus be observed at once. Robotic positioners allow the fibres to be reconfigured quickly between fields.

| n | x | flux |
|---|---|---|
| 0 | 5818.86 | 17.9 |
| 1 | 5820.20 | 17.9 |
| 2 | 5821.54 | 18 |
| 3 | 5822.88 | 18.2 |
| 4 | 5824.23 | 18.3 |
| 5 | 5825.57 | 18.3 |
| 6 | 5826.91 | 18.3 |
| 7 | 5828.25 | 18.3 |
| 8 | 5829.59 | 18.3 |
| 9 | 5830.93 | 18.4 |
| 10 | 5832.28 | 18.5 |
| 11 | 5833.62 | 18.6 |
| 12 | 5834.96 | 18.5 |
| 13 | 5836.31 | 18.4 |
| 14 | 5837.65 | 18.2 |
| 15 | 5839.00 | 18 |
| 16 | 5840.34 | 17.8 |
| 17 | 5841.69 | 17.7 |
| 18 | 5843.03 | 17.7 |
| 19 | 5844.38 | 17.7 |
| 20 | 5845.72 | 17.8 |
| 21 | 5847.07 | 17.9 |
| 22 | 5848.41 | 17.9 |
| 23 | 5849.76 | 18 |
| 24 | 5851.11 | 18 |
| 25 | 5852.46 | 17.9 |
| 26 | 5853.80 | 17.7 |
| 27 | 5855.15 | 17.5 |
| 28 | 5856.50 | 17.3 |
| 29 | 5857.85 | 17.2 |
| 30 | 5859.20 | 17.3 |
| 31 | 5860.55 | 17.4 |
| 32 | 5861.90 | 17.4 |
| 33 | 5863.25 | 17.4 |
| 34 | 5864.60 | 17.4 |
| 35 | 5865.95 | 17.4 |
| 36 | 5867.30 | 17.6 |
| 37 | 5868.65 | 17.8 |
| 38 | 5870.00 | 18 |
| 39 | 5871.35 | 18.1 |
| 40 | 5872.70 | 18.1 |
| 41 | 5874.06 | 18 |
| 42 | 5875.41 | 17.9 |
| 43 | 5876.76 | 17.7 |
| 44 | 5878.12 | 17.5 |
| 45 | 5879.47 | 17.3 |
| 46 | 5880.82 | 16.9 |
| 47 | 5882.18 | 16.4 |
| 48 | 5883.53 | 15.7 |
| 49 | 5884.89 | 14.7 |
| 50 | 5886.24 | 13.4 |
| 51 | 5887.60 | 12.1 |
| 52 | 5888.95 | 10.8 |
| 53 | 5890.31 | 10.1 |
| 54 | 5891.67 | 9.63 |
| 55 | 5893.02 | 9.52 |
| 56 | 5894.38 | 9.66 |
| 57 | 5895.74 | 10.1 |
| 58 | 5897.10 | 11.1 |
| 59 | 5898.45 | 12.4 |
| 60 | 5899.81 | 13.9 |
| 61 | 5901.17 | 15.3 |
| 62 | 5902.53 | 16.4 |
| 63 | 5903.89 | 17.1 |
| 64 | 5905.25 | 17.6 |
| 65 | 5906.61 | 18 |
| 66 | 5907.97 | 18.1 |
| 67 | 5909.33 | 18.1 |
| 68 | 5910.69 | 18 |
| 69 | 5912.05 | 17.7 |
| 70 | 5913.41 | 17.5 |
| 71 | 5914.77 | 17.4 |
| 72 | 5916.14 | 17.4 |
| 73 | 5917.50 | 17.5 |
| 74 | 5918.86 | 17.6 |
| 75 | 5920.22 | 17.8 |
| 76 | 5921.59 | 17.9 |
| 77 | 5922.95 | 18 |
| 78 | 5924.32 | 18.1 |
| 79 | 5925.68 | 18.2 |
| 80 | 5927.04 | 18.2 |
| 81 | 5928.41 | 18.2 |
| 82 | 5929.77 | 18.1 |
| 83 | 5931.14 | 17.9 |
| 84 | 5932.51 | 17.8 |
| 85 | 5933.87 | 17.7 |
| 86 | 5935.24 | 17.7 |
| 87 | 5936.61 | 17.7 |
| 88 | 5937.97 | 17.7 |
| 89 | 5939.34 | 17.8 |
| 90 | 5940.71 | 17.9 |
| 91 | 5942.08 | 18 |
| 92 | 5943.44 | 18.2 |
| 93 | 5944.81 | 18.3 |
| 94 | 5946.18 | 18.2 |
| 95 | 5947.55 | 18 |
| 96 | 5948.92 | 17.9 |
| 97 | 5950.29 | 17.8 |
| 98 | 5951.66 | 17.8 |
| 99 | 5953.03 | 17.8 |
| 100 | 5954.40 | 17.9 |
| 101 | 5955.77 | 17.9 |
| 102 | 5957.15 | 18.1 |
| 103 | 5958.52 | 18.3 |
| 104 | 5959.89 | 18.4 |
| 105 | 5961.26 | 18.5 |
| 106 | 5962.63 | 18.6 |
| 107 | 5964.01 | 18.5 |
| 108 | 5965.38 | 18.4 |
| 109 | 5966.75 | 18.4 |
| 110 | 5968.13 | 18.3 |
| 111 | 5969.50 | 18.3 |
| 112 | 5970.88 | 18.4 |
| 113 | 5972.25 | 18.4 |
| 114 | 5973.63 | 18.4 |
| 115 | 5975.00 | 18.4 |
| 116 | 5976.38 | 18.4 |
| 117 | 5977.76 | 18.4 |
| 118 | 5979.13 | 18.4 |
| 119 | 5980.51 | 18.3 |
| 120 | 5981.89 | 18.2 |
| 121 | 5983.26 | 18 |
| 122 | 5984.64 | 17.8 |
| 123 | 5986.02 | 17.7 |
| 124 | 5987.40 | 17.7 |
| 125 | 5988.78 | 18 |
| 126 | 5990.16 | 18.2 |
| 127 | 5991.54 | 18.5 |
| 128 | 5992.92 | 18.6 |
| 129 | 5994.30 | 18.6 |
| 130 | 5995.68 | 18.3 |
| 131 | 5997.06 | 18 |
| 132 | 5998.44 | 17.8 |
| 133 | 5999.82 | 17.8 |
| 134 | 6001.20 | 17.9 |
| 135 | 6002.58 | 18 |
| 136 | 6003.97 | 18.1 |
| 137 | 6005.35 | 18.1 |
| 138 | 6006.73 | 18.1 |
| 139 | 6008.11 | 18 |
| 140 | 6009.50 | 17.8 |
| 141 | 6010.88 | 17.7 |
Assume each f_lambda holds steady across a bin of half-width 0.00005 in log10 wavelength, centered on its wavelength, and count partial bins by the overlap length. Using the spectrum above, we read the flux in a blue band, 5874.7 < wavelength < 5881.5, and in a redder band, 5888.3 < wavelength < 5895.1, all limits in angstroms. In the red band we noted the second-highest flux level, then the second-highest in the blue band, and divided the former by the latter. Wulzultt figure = 0.57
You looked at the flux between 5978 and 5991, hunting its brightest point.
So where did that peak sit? 5979.13 angstroms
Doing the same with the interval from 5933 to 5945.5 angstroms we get 5944.81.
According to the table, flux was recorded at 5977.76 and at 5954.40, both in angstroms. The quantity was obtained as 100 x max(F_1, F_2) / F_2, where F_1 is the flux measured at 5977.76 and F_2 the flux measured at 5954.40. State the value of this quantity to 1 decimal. 102.8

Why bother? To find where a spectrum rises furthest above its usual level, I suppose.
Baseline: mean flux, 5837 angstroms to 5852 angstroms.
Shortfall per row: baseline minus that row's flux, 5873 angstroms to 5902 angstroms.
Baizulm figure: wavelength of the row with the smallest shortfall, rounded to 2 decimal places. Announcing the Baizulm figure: 5874.06 angstroms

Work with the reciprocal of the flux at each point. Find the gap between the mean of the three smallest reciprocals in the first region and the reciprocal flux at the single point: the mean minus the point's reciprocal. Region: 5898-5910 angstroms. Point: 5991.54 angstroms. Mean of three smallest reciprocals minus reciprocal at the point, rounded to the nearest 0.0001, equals 0.0013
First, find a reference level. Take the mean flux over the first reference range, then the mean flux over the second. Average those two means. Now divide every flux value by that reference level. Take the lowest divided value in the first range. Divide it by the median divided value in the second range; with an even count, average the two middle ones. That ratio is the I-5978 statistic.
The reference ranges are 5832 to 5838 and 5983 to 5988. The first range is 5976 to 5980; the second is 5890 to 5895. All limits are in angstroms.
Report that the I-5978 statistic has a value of 1.91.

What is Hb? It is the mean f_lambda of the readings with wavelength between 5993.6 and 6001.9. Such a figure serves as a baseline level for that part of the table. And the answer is 18.1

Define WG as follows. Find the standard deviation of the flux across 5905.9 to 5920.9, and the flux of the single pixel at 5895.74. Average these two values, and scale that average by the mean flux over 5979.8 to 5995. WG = 94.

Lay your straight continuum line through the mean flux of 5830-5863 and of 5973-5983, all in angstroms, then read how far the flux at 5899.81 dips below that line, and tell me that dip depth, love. 4.2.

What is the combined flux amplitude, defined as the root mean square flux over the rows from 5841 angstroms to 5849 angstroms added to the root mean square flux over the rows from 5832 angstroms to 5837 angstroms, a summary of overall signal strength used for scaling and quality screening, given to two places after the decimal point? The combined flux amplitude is 36.28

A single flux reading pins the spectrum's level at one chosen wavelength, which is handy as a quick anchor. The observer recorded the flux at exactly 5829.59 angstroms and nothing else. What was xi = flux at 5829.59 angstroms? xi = 18.3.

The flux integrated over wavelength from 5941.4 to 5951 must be 173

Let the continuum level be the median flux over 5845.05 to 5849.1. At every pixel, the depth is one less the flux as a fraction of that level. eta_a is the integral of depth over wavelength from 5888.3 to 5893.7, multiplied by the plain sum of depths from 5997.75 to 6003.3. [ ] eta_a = 0.013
